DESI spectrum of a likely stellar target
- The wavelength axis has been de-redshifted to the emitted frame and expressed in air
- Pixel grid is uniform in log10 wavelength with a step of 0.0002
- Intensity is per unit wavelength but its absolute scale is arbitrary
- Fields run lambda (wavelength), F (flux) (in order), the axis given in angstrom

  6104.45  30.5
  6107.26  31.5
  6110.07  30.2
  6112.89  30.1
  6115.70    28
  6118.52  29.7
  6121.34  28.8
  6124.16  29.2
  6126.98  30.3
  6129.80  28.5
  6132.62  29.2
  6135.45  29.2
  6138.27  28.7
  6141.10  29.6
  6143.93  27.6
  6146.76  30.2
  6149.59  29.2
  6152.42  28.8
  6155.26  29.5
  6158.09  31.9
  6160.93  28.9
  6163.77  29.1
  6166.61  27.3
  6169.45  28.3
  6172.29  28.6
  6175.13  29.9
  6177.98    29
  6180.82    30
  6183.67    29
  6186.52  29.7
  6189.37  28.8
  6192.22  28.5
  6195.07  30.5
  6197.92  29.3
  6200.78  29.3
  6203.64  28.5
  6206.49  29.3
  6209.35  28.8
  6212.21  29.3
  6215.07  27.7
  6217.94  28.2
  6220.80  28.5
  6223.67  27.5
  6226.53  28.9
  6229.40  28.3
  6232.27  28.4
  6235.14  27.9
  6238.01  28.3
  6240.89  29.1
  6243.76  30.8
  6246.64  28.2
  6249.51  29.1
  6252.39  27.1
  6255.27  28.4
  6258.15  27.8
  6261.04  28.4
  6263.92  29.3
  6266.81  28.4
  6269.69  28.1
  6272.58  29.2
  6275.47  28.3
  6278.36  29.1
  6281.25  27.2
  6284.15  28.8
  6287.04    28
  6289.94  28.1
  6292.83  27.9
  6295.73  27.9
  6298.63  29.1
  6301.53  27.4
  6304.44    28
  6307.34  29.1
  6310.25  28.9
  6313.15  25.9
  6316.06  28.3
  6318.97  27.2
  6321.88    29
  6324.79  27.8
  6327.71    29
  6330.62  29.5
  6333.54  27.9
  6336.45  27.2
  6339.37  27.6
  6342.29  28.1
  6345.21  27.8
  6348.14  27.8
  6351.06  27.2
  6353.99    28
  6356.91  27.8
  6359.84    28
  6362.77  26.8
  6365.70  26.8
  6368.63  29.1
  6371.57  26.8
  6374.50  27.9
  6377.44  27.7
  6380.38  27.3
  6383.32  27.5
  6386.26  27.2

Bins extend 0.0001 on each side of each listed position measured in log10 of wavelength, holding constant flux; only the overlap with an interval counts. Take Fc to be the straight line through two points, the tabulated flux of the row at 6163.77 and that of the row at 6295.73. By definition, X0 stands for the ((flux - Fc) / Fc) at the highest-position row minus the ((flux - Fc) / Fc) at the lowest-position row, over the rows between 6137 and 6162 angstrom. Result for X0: 0.014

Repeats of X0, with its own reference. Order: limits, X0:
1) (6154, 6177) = 0.020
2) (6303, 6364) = -0.024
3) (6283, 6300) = 0.016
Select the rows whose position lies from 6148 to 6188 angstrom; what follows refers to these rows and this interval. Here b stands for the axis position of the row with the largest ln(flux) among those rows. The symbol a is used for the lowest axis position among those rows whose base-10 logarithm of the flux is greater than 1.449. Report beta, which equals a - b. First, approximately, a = 6149.59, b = 6158.09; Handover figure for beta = -8.5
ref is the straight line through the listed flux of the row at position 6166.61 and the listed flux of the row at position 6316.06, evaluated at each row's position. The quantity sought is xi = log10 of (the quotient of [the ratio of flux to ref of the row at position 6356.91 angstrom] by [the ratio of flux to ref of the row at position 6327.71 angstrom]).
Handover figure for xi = -0.02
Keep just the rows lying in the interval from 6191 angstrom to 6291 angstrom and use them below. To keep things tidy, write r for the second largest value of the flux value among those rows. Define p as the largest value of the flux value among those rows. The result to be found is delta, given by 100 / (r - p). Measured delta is -333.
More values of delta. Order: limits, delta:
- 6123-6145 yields -143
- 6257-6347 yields -500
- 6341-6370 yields -100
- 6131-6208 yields -71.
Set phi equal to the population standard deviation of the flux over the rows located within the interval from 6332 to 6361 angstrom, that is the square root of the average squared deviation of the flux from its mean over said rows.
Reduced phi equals 0.30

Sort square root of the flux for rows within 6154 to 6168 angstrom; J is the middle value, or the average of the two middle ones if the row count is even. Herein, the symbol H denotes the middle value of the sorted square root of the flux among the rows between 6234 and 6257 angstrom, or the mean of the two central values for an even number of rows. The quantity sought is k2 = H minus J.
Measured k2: -0.07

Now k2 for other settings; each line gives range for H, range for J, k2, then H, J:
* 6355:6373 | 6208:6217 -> -0.14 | 5.22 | 5.37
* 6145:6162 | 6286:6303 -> 0.13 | 5.42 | 5.29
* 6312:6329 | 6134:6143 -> -0.11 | 5.30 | 5.40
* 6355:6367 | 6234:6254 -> -0.10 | 5.22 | 5.32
